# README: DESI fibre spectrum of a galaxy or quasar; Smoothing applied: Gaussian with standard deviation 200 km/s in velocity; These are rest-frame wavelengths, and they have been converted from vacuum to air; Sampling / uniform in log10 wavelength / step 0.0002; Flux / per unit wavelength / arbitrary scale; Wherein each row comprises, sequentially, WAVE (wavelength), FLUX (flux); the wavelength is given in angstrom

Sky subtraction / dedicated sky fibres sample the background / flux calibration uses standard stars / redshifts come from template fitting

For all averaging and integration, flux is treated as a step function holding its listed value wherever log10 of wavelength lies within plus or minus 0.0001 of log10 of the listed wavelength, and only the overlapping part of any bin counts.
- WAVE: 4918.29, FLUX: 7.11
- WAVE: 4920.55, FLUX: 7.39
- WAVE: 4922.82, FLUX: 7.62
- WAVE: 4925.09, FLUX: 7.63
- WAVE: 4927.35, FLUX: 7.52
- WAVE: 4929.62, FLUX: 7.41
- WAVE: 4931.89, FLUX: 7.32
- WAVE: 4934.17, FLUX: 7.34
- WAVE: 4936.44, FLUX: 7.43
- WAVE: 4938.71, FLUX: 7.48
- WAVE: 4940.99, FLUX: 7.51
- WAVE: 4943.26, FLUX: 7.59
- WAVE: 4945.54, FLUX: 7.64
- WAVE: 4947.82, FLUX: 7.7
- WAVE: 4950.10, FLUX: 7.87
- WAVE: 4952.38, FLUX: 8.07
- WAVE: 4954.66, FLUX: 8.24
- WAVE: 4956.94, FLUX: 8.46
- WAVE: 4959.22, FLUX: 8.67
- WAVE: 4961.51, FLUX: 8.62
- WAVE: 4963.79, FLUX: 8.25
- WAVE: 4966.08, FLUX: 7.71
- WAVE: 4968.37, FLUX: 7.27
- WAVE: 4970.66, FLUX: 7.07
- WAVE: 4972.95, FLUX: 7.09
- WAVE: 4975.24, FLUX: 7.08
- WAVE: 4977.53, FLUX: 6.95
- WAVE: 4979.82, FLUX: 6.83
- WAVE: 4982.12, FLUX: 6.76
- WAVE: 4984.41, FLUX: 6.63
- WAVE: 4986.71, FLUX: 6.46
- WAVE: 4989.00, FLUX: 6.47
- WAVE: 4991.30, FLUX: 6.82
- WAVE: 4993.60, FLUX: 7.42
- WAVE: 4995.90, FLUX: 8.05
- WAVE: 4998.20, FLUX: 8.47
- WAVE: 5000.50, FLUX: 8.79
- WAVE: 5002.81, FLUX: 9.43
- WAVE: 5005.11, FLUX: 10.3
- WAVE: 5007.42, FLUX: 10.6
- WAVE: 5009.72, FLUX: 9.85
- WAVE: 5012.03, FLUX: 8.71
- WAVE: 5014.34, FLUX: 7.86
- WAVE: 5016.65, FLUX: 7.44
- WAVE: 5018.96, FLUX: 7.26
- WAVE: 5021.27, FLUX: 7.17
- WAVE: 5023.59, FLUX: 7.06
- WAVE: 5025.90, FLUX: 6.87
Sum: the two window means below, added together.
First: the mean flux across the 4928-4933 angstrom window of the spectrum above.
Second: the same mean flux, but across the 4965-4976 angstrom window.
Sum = 14.6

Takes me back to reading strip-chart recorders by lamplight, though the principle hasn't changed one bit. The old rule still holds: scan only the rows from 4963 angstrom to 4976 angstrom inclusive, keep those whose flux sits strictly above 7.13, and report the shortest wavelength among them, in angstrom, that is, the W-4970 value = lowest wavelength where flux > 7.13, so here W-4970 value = 4963.79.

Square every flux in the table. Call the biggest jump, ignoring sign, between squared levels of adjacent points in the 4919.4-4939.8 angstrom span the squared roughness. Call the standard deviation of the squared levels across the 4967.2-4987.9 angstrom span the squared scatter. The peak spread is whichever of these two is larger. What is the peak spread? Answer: 3.5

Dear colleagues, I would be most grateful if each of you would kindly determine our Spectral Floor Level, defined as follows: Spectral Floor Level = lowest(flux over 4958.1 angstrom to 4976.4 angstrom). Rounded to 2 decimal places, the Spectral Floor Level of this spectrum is 7.07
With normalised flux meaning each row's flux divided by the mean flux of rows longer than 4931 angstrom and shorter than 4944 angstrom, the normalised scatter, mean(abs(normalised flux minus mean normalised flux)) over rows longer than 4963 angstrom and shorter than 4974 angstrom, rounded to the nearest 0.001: 0.054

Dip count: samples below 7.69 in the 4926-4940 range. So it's 6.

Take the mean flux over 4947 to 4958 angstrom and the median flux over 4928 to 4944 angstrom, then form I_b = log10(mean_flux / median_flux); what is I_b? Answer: 0.036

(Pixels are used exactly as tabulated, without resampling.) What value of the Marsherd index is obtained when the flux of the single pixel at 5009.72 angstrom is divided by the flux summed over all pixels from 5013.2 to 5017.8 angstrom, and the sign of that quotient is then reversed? -0.64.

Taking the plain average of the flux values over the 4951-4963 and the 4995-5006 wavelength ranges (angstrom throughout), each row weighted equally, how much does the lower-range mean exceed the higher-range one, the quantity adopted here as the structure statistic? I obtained -0.6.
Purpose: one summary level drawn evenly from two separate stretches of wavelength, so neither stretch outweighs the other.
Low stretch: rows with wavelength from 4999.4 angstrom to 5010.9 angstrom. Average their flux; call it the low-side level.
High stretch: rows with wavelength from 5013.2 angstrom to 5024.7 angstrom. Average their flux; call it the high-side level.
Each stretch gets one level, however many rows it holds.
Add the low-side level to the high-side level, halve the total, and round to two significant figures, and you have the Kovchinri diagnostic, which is 8.6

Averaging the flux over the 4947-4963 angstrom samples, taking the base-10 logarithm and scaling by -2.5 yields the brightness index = -2.29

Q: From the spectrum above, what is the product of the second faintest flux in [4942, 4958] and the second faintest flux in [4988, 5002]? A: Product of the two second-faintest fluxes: 52.1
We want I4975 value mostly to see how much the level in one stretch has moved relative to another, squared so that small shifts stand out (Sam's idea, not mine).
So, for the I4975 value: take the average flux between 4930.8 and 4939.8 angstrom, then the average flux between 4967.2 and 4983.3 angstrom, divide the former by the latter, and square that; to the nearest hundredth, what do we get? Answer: 1.11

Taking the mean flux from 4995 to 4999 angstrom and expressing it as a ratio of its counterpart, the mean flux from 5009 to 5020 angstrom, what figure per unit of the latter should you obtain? 1.0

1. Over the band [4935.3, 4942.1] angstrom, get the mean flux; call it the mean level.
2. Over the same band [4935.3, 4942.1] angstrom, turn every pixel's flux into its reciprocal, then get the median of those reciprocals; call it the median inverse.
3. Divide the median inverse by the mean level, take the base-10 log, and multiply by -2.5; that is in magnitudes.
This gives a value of 4.37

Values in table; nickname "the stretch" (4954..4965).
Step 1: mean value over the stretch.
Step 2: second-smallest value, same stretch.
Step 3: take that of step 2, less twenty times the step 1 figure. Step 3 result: -161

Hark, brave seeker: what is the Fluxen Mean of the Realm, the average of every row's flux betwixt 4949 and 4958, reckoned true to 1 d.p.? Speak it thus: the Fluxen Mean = 8.2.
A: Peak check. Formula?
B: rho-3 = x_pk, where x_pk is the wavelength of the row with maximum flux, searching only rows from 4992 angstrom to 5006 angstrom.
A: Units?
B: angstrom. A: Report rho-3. 5005.11 angstrom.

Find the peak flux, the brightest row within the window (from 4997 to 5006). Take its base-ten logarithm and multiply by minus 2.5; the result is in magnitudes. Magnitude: -2.53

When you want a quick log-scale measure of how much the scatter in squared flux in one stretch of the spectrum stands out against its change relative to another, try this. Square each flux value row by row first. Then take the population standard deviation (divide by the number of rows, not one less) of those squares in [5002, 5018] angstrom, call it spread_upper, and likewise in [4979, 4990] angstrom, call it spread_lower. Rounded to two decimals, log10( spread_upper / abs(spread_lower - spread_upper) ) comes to 0.04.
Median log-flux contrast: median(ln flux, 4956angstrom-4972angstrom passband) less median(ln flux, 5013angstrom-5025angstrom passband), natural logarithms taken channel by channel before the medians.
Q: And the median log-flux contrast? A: 0.13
